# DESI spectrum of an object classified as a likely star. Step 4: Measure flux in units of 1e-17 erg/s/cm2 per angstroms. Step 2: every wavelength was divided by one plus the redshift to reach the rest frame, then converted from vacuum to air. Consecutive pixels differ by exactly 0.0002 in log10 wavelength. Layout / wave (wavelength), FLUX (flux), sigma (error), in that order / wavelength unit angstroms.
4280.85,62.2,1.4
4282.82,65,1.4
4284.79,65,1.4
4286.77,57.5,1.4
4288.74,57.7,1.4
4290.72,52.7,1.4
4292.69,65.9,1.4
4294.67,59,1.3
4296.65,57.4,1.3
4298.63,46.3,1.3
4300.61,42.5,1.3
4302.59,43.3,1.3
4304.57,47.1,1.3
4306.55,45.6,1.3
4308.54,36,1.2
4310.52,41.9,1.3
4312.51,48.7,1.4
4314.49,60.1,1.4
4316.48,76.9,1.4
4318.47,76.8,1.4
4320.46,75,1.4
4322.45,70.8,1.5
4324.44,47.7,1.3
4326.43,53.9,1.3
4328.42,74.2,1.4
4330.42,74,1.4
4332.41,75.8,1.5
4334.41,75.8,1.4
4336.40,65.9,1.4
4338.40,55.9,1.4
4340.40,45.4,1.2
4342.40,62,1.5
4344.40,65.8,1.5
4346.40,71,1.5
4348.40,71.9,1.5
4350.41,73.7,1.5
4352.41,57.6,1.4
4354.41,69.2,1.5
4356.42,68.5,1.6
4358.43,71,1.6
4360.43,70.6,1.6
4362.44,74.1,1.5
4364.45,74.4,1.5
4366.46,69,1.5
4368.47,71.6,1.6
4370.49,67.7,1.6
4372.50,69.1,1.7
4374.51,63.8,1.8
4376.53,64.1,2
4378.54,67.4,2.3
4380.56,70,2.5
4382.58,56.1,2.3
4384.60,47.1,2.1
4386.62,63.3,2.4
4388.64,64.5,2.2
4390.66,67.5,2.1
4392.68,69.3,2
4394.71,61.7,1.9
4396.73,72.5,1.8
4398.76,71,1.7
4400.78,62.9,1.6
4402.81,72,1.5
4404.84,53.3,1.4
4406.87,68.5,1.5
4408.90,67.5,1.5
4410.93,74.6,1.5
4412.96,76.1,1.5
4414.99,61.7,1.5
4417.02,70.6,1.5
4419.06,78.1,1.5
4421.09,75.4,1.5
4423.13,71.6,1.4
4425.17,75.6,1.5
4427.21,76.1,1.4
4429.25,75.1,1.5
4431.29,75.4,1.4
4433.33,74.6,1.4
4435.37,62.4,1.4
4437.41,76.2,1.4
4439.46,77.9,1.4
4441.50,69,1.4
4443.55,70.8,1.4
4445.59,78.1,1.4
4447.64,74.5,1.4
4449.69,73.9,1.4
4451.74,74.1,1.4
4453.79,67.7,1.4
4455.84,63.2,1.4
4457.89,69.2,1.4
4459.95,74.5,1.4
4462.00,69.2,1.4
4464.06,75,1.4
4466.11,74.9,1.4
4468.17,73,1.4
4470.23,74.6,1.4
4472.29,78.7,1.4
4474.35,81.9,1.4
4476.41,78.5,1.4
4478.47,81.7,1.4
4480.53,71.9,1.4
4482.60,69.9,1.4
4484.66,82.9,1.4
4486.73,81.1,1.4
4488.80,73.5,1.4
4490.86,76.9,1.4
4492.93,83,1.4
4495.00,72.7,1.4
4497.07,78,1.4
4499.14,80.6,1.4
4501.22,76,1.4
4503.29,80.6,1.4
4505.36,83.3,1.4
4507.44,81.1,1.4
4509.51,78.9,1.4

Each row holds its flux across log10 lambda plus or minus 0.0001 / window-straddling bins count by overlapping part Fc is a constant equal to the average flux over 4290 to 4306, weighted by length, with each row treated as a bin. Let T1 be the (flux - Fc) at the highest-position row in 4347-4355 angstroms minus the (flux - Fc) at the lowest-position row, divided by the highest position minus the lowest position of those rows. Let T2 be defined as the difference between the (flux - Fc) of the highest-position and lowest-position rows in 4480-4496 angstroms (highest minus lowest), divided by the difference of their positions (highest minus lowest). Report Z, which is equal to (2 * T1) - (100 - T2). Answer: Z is -101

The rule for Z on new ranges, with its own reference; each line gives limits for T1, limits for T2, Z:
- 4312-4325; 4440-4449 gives -99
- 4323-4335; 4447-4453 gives -94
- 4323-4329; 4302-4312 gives -87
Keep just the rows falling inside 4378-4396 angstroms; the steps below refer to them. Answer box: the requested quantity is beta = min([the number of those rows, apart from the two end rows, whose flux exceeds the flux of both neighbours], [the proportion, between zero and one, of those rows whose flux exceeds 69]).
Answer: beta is 0.22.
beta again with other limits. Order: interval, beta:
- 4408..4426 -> 0.78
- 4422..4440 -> 0.89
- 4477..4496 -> 1.00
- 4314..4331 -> 0.67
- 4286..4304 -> 0.00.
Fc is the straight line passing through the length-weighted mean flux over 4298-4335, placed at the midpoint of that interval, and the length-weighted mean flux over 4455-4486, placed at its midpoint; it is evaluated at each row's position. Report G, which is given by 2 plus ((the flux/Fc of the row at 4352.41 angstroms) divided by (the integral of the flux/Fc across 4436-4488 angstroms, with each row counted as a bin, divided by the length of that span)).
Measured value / 2.92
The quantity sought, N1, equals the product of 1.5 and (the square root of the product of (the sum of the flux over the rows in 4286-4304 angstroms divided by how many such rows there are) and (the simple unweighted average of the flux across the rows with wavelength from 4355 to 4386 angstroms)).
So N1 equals 90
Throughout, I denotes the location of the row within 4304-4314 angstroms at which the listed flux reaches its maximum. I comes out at 4312.51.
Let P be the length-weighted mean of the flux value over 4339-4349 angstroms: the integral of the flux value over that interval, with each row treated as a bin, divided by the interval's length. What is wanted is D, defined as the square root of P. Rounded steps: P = 63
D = 7.9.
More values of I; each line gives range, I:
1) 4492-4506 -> 4505.36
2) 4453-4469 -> 4464.06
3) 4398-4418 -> 4412.96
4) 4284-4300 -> 4292.69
